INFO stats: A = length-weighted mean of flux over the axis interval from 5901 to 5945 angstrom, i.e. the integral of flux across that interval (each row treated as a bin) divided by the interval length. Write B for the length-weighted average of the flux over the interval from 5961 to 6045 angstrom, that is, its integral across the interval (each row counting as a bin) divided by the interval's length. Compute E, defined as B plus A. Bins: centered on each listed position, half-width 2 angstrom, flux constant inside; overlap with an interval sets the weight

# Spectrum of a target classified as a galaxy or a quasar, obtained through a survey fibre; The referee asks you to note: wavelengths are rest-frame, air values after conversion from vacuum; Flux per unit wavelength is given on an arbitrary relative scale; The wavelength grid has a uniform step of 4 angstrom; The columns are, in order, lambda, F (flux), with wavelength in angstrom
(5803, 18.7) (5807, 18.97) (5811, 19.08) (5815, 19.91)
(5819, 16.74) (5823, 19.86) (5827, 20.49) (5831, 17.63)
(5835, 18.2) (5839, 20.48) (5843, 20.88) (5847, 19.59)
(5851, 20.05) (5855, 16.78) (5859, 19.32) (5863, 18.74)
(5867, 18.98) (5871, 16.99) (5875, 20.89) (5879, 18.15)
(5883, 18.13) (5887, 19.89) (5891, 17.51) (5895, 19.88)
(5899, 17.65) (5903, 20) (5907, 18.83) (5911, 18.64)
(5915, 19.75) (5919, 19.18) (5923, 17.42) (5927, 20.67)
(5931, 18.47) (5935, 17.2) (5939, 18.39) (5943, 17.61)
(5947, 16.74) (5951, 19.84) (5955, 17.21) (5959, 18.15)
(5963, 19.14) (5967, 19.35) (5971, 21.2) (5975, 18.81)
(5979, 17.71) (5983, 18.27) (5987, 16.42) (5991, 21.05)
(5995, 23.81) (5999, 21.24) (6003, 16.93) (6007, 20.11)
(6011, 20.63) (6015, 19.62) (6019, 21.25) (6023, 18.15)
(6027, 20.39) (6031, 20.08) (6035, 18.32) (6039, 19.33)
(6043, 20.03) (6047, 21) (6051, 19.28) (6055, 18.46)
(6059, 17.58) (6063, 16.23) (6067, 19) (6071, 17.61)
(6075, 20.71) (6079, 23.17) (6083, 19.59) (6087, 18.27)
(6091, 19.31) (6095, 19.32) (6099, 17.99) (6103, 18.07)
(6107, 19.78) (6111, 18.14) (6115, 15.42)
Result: 38.4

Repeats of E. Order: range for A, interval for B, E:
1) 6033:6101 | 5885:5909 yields 38.1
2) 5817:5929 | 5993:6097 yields 38.6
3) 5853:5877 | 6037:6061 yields 37.9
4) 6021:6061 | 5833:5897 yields 38.3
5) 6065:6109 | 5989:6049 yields 39.5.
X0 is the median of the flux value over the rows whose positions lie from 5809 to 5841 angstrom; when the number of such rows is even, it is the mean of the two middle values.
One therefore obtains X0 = 19.5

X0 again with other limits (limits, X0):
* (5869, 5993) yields 18.5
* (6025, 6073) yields 19.1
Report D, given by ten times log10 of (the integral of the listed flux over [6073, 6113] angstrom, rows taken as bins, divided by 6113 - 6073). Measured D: 12.9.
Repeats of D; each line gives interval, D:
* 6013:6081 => 12.9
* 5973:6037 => 12.9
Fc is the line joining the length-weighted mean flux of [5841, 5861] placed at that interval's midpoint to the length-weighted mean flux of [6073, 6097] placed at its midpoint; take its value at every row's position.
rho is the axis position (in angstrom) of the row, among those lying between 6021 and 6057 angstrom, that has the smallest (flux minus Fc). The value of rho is 6023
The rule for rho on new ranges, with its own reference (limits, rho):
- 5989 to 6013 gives 6003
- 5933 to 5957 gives 5947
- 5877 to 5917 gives 5891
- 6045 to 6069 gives 6063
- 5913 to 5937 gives 5935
